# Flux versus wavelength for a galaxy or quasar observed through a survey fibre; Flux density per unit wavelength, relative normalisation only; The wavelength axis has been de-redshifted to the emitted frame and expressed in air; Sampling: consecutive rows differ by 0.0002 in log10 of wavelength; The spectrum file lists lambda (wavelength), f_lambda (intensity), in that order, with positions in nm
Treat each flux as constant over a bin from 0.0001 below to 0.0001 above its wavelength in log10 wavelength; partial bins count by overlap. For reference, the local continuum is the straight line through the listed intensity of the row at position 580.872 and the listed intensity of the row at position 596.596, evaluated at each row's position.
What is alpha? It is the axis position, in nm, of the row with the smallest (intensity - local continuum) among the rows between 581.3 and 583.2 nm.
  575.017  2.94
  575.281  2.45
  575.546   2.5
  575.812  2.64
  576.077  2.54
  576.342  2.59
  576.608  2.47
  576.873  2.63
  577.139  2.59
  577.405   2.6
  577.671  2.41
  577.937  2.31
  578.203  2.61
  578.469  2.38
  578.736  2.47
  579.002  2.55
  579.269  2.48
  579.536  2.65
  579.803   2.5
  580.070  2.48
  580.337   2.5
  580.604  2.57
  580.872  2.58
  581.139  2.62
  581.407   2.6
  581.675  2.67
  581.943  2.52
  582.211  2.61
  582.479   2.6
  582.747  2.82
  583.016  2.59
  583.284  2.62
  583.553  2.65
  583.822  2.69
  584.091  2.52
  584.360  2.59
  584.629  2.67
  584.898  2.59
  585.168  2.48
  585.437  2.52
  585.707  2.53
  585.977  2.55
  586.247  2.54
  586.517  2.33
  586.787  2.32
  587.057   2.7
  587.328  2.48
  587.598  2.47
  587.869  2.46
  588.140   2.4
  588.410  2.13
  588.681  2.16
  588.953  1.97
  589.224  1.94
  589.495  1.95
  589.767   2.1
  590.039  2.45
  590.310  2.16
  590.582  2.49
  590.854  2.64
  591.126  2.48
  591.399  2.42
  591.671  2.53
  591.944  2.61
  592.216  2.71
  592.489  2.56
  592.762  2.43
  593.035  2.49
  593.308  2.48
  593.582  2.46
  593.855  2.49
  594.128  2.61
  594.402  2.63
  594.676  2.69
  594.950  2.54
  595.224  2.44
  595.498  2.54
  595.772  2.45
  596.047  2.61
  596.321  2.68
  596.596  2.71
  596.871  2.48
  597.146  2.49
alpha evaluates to 581.943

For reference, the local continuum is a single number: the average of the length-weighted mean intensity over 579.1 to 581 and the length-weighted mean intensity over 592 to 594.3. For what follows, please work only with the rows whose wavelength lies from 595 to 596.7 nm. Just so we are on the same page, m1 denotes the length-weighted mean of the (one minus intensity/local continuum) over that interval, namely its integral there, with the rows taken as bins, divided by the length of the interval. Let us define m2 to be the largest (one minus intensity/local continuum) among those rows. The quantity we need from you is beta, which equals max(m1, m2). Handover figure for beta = 0.04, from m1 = -0.013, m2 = 0.04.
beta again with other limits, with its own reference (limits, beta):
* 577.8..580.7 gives 0.09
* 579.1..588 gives 0.08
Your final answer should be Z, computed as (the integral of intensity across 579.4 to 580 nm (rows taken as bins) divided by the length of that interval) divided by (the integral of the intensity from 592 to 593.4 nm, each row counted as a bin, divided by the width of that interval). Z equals 1.01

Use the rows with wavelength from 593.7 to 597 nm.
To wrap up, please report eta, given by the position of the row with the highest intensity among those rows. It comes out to 596.596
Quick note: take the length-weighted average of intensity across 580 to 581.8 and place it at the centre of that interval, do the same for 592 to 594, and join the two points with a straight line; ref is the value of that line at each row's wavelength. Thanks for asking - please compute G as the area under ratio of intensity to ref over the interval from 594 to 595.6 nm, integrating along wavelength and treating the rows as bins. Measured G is 1.64 nm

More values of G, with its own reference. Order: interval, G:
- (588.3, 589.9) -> 1.28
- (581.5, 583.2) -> 1.74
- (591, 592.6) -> 1.62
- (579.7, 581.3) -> 1.58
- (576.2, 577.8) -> 1.57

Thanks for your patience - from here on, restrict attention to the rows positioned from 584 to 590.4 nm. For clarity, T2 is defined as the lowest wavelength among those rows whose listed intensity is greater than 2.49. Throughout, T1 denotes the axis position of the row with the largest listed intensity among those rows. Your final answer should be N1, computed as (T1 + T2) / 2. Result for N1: 585.57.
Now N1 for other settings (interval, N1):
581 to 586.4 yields 581.94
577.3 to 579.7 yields 578.47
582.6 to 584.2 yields 582.75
